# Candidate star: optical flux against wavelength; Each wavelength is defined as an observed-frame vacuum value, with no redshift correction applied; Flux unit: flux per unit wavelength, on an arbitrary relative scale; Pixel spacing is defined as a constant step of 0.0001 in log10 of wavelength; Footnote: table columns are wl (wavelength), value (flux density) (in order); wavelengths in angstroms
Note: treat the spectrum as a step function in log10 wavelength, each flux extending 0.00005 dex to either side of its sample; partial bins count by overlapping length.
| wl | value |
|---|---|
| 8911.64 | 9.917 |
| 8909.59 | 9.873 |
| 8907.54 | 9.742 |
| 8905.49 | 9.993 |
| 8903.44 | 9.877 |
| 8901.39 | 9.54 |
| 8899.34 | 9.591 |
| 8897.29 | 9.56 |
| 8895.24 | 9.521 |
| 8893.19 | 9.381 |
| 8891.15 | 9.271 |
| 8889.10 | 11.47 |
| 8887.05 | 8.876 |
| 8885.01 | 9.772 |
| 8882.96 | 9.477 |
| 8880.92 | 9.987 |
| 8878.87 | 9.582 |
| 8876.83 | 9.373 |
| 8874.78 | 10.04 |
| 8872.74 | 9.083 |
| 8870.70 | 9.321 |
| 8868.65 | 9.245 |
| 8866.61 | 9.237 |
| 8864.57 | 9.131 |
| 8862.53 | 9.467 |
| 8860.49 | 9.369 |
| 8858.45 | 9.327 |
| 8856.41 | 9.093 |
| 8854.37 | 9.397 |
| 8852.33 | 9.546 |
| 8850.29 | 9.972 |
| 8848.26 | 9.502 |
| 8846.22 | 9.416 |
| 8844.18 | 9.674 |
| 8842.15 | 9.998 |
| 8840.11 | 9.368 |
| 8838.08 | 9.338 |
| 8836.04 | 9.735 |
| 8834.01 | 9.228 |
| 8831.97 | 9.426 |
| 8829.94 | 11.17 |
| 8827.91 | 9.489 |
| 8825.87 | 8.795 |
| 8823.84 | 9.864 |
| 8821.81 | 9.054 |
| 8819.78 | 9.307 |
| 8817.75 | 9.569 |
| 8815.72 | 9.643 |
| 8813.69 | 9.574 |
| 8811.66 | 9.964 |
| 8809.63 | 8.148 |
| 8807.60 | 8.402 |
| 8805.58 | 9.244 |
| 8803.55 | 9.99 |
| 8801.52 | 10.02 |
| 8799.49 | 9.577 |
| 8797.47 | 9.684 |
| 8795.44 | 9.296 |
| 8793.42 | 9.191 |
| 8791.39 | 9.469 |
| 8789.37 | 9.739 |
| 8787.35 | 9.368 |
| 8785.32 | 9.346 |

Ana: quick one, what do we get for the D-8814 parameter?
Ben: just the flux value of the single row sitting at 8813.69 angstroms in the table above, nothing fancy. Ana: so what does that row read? 9.574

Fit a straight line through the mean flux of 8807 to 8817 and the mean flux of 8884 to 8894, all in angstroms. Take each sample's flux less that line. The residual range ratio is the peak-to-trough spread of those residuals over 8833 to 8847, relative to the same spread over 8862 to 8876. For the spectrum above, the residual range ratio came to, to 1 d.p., 0.8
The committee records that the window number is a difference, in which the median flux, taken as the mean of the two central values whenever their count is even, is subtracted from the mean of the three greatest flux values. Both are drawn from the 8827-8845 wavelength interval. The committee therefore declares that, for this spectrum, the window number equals 0.8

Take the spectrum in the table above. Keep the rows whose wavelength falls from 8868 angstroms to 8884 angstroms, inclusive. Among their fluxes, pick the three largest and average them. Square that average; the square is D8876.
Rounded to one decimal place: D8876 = 97.4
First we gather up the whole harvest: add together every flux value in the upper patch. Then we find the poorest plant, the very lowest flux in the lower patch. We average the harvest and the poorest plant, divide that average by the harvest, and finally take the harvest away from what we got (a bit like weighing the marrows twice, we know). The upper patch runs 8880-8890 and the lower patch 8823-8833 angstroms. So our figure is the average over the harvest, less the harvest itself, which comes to -49.0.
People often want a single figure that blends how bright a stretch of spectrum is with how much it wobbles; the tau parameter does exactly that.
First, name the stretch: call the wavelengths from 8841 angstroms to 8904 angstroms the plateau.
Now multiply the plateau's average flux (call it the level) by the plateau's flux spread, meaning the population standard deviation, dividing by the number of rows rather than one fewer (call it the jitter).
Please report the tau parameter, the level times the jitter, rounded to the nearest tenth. 4.3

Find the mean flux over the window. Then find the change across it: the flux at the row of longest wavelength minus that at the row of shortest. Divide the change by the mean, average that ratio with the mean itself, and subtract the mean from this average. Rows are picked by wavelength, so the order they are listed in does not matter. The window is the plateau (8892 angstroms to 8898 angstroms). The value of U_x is -4.73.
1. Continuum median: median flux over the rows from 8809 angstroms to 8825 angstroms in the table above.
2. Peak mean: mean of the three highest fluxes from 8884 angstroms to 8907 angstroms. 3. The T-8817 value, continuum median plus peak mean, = 20.0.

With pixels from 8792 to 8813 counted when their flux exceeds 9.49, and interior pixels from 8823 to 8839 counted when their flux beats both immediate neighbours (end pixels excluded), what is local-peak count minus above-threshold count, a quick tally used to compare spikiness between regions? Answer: -3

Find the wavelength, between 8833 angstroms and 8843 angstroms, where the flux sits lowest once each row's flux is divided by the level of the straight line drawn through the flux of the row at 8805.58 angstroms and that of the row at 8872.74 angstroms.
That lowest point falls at 8834.01 angstroms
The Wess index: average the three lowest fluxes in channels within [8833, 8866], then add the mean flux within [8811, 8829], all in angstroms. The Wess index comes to 18.6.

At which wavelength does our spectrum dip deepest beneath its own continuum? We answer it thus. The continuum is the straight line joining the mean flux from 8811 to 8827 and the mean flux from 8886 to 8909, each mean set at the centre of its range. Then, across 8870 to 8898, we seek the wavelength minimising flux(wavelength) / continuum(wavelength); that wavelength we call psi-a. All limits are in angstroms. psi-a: 8887.05 angstroms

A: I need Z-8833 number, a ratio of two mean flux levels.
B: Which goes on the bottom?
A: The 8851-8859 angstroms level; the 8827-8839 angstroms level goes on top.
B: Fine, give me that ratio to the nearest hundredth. 1.04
